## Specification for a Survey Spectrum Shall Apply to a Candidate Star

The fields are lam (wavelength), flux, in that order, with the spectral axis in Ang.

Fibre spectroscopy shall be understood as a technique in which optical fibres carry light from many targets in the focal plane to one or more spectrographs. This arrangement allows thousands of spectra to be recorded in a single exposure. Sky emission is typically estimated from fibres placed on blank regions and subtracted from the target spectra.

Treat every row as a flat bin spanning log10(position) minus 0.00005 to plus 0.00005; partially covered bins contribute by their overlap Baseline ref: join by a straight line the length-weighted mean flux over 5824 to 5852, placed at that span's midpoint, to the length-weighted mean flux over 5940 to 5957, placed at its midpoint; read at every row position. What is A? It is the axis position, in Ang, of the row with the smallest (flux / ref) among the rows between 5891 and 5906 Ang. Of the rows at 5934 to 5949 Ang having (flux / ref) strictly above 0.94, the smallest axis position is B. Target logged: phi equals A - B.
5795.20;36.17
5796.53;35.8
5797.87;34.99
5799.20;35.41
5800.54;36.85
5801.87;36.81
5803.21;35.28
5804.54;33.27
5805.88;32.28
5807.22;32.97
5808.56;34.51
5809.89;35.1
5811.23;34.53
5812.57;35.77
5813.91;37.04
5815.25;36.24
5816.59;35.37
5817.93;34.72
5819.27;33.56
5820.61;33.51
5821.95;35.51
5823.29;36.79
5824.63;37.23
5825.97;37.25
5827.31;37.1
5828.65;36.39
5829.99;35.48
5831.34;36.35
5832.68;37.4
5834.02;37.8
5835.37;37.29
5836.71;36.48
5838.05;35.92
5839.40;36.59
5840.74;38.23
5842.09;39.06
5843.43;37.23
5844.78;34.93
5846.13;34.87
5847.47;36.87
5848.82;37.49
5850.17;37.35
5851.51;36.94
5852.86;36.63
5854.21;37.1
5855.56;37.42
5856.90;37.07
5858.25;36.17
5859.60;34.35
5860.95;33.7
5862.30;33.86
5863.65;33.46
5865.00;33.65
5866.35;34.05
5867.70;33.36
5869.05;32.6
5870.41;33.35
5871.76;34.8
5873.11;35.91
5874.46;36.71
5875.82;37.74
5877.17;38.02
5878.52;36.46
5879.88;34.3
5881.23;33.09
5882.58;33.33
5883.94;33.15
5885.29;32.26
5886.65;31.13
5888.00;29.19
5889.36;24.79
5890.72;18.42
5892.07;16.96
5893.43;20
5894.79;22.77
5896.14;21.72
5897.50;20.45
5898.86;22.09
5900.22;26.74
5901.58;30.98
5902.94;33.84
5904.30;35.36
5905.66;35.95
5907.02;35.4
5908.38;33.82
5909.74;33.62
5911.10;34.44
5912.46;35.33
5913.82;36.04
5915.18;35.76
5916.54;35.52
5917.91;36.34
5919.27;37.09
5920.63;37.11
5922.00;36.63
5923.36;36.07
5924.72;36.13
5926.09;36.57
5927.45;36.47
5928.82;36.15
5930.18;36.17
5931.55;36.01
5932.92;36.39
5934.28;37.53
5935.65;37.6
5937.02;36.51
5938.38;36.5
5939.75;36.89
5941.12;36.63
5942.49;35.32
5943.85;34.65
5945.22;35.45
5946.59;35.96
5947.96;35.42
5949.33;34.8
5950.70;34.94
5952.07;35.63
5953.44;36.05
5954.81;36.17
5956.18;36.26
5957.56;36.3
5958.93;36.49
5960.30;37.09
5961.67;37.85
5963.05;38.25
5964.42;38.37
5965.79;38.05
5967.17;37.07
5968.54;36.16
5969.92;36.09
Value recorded -42.2 Ang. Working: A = 5892.07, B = 5934.28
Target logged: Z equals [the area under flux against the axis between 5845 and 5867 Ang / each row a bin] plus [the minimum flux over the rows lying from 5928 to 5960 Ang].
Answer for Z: 820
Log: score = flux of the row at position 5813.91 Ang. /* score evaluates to 37.04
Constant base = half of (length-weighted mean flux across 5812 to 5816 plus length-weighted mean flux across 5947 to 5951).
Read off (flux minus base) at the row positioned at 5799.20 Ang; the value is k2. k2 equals -0.3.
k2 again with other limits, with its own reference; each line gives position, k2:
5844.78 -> -0.8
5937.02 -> 0.8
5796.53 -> 0.1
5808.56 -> -1.2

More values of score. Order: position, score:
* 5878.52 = 36.46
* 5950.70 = 34.94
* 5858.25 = 36.17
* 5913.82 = 36.04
